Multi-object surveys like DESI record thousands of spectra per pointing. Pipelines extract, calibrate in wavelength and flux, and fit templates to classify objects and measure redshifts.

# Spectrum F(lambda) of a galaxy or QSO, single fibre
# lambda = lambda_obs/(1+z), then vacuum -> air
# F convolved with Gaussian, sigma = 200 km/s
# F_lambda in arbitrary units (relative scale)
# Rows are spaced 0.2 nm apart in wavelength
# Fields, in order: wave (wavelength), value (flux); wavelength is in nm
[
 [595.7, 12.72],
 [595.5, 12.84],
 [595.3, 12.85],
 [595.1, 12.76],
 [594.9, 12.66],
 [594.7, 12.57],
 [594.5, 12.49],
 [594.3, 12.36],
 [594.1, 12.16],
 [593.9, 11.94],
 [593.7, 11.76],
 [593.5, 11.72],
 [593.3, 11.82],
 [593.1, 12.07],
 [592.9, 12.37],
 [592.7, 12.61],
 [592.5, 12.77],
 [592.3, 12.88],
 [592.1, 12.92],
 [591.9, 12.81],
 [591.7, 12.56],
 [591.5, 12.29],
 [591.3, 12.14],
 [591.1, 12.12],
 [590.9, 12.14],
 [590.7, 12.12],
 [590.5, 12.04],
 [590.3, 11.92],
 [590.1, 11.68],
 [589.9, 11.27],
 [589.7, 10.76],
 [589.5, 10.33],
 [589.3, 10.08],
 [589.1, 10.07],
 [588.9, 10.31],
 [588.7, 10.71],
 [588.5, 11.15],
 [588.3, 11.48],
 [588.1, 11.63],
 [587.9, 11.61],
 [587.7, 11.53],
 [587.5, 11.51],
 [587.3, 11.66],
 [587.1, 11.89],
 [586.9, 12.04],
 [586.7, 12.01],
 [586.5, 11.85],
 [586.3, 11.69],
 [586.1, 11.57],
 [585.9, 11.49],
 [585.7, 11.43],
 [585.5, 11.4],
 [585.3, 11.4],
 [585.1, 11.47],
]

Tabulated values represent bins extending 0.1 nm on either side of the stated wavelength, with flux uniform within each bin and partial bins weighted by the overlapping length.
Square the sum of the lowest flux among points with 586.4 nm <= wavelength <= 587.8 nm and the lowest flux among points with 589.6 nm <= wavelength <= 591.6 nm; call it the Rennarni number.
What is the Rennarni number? 496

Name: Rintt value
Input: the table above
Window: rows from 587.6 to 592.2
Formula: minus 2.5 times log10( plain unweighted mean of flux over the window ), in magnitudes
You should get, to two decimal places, -2.66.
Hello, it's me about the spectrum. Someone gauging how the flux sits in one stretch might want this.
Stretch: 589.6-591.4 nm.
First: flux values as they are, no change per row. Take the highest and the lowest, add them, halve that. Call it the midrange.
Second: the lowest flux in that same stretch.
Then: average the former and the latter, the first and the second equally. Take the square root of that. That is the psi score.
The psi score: 3.33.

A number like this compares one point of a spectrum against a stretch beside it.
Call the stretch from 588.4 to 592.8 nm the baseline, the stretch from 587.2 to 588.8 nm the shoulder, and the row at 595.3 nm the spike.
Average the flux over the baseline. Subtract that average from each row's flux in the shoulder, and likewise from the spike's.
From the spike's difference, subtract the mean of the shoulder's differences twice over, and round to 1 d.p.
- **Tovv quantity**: 1.7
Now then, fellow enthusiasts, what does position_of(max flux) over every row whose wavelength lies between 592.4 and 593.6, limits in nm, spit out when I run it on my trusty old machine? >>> 592.5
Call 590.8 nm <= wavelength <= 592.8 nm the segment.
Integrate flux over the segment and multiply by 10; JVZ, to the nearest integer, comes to 250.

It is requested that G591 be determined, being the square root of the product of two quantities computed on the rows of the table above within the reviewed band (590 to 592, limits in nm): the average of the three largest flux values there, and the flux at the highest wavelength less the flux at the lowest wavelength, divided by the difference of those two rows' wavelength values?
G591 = 2.8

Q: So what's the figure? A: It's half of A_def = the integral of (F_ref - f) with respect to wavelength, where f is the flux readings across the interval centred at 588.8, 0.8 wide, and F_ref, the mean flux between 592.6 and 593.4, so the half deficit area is 0.66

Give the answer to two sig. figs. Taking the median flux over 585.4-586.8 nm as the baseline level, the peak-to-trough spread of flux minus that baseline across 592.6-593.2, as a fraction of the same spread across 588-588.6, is 1.1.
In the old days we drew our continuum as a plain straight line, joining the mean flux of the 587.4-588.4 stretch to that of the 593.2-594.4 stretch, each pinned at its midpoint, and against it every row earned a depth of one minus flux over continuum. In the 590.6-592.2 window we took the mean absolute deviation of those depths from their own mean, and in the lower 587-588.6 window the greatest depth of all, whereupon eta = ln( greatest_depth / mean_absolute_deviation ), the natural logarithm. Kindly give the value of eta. 1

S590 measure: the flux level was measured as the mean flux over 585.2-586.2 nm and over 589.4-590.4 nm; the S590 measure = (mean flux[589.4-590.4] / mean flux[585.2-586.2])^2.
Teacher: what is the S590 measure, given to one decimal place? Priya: 1.0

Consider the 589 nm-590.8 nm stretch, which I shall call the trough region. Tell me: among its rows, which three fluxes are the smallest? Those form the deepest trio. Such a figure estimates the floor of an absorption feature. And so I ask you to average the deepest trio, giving 10.2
